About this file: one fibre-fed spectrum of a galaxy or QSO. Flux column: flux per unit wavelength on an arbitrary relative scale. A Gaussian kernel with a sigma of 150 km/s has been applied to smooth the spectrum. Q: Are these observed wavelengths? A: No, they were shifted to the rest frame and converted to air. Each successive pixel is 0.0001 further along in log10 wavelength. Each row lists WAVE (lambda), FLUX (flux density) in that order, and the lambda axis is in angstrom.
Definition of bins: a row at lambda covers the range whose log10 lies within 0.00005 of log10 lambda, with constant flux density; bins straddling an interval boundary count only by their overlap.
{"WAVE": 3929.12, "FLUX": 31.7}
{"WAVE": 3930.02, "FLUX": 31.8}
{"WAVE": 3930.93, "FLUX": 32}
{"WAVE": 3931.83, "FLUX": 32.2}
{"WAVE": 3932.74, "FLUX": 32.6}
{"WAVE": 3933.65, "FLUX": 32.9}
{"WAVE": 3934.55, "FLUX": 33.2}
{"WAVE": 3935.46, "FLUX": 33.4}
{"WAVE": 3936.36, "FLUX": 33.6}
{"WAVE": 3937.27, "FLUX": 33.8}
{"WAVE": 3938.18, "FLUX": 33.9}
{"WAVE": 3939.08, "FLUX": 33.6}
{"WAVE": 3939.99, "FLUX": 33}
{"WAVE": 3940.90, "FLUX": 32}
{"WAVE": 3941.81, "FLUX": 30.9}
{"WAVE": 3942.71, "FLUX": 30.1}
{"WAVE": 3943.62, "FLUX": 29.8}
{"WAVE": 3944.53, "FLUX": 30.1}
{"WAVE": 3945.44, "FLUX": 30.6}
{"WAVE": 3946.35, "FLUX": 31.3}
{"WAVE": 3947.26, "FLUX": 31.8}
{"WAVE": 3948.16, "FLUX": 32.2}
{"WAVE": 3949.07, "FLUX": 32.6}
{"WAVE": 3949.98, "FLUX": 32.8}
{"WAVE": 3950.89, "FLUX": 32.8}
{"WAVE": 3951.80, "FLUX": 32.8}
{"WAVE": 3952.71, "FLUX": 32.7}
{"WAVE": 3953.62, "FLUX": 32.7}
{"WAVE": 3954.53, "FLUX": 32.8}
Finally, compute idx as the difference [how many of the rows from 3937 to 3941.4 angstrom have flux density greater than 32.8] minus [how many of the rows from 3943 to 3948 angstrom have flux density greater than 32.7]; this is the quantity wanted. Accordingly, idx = 4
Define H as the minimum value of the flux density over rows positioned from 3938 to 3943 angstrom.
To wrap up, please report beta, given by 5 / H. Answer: 0.166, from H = 30.1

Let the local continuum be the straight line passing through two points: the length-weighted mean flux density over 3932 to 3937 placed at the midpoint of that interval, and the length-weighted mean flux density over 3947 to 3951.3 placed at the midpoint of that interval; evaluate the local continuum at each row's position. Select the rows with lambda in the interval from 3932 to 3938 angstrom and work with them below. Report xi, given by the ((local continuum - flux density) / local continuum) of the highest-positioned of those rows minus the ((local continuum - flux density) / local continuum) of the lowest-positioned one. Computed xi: -0.04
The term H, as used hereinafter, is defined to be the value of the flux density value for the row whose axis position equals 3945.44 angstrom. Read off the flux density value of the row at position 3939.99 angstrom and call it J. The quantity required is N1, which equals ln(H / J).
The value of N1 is -0.08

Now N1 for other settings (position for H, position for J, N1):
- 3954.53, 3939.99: -0.01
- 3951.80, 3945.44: 0.07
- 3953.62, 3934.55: -0.02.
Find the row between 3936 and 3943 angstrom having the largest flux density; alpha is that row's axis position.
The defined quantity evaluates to 3938.18 angstrom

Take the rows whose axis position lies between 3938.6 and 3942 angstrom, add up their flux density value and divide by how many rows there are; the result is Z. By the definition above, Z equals 32.4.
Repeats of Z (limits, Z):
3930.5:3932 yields 32.1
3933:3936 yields 33.2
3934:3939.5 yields 33.6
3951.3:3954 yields 32.7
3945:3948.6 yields 31.5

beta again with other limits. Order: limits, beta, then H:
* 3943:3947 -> 0.168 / 29.8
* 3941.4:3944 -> 0.168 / 29.8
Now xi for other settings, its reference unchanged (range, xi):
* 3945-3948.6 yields -0.05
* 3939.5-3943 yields 0.09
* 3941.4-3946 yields 0.01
